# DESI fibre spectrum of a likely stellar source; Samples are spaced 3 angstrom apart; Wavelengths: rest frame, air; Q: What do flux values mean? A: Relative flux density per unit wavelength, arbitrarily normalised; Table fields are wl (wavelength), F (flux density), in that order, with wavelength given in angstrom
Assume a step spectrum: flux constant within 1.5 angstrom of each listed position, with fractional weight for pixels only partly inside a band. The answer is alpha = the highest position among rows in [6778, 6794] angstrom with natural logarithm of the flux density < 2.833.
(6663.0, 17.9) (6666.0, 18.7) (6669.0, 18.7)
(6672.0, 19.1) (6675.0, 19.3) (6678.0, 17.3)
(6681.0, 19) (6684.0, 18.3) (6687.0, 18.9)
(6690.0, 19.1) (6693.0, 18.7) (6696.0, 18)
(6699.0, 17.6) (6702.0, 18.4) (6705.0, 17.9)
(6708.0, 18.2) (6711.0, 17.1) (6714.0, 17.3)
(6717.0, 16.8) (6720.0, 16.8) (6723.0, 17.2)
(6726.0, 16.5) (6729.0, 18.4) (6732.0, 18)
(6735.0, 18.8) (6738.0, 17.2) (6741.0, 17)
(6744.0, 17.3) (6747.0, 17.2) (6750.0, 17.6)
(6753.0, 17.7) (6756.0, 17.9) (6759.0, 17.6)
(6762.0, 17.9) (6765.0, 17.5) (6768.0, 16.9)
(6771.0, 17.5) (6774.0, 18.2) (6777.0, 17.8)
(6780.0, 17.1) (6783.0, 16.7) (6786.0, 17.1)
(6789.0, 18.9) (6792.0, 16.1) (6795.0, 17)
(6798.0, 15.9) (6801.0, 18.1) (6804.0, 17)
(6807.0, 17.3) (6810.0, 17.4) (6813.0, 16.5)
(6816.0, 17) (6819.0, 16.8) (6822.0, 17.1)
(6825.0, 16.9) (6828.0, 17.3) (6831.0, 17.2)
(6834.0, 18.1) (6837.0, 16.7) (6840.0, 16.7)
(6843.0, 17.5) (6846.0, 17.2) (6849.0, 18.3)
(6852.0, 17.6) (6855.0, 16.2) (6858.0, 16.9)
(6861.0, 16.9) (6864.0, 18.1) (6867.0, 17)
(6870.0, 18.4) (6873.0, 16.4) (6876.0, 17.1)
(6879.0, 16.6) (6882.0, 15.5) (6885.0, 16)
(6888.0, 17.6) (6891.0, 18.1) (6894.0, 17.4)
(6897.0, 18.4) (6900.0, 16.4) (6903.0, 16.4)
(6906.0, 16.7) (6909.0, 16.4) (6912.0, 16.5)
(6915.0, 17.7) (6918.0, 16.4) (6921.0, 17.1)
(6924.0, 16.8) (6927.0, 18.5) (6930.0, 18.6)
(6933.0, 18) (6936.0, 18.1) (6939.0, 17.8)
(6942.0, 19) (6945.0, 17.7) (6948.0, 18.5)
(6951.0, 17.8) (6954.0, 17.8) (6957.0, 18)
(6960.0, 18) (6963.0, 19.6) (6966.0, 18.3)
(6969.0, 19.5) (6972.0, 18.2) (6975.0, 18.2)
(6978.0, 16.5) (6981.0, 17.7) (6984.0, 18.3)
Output 6792.0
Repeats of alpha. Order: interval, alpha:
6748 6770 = 6768.0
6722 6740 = 6726.0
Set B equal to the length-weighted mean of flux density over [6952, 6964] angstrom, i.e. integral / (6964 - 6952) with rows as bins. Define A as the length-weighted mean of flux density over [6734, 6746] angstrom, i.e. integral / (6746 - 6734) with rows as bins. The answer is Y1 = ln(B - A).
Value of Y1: -0.3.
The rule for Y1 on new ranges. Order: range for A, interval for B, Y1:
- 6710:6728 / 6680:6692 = 0.6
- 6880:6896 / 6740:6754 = -0.9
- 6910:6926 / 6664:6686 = 0.5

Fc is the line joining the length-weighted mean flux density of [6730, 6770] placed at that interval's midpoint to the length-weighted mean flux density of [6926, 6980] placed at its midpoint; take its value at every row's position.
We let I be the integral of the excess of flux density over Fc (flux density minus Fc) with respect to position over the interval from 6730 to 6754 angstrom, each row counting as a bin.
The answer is 1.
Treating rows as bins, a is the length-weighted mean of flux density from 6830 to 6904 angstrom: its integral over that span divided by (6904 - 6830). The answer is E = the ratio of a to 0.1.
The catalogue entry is 171.5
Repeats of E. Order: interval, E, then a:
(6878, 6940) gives 171.9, 17.2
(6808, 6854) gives 172.1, 17.2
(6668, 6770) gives 178.5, 17.9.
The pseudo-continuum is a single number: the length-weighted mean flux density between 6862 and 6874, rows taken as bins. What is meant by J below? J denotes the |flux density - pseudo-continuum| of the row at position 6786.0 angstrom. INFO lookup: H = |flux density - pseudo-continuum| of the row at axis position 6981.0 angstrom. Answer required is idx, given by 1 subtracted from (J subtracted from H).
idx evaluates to -1.2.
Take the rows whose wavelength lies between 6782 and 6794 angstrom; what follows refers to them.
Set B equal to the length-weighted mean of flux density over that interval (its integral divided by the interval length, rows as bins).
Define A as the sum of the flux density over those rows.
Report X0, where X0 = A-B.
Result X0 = 51.6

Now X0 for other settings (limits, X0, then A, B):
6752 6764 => 53.3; 71.1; 17.8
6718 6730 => 51.7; 68.9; 17.2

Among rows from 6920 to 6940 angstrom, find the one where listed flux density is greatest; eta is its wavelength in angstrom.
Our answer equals 6930.0 angstrom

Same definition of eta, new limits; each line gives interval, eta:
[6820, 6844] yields 6834.0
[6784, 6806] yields 6789.0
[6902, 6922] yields 6915.0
